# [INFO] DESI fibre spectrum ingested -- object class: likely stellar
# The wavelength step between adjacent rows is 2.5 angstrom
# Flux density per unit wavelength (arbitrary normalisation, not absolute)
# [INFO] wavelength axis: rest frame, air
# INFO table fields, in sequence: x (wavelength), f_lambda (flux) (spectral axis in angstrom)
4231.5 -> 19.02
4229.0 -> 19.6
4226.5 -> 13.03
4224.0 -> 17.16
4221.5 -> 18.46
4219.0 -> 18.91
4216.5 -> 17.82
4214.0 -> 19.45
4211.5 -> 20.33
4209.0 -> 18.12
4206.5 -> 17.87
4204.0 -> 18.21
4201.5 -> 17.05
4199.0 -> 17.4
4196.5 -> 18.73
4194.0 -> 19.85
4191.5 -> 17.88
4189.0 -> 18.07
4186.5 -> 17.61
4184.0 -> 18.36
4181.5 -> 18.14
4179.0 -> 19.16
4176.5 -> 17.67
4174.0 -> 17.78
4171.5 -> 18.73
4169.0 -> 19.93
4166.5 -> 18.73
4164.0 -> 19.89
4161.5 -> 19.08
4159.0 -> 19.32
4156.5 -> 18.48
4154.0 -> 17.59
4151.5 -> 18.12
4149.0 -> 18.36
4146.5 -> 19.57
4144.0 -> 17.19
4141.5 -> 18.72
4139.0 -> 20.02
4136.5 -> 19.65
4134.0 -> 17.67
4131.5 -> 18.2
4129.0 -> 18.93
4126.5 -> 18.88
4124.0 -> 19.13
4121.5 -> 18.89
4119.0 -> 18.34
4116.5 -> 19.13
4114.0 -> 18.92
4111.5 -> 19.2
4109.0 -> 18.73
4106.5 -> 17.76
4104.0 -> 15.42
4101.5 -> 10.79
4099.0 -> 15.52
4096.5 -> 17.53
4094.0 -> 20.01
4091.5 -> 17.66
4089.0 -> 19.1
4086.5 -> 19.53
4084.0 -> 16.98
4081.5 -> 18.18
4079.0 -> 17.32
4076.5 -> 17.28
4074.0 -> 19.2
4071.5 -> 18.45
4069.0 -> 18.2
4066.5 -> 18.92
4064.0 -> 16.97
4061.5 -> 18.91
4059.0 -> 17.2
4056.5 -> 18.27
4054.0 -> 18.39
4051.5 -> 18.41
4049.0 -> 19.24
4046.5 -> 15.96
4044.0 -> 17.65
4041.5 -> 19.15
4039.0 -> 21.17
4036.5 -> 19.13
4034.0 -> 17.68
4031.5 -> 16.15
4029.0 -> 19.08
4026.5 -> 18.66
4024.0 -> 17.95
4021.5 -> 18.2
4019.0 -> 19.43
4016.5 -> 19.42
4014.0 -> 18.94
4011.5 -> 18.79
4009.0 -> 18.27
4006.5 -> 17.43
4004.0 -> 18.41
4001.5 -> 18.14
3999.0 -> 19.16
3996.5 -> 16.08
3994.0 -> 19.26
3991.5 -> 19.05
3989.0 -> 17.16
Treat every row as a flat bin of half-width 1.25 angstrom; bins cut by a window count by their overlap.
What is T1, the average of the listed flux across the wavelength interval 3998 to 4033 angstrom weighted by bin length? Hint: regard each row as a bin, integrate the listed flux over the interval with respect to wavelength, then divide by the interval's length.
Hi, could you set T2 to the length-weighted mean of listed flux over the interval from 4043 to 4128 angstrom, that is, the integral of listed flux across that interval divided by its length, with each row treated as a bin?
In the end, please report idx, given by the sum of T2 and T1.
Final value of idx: 36.4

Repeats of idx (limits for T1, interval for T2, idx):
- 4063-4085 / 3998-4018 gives 36.5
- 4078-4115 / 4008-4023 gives 36.3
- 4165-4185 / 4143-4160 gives 37.0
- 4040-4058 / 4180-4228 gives 36.2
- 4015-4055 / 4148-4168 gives 37.2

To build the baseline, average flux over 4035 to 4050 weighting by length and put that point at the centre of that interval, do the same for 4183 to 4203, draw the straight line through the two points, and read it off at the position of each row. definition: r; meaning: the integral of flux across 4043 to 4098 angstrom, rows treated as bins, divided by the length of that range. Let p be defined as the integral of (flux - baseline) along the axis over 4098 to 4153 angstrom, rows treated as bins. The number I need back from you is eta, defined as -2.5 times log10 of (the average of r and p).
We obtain 0.8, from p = -17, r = 18.1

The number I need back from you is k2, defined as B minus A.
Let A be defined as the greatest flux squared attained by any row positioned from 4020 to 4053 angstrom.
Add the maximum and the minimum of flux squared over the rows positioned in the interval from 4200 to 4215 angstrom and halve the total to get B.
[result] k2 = -96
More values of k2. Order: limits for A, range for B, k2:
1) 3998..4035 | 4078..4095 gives -33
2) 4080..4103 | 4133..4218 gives -48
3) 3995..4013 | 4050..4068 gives -44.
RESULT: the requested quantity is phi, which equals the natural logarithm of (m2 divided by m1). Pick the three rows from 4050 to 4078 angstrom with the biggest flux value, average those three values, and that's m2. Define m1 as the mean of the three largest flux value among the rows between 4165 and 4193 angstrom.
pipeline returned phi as -0.014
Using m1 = 19.3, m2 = 19.0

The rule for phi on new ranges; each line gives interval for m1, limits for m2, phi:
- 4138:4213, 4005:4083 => -0.004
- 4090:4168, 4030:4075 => -0.005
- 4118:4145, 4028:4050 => 0.013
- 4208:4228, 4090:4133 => -0.006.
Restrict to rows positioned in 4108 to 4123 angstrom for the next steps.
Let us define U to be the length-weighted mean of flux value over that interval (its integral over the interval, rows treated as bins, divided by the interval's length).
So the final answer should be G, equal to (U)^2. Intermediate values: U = 18.9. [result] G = 356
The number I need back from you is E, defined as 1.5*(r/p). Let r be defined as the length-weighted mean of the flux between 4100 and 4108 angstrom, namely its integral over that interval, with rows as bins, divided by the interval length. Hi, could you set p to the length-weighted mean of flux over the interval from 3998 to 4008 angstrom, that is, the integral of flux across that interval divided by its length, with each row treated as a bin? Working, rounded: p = 18.3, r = 14.8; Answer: 1.22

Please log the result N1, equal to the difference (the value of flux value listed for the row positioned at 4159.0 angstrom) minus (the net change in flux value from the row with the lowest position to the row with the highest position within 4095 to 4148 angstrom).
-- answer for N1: 17.3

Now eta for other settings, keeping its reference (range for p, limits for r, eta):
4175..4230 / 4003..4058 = -2.5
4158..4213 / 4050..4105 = -3.2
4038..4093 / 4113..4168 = 1.2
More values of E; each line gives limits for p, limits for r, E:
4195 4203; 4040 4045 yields 1.56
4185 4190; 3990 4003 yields 1.54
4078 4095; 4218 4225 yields 1.48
